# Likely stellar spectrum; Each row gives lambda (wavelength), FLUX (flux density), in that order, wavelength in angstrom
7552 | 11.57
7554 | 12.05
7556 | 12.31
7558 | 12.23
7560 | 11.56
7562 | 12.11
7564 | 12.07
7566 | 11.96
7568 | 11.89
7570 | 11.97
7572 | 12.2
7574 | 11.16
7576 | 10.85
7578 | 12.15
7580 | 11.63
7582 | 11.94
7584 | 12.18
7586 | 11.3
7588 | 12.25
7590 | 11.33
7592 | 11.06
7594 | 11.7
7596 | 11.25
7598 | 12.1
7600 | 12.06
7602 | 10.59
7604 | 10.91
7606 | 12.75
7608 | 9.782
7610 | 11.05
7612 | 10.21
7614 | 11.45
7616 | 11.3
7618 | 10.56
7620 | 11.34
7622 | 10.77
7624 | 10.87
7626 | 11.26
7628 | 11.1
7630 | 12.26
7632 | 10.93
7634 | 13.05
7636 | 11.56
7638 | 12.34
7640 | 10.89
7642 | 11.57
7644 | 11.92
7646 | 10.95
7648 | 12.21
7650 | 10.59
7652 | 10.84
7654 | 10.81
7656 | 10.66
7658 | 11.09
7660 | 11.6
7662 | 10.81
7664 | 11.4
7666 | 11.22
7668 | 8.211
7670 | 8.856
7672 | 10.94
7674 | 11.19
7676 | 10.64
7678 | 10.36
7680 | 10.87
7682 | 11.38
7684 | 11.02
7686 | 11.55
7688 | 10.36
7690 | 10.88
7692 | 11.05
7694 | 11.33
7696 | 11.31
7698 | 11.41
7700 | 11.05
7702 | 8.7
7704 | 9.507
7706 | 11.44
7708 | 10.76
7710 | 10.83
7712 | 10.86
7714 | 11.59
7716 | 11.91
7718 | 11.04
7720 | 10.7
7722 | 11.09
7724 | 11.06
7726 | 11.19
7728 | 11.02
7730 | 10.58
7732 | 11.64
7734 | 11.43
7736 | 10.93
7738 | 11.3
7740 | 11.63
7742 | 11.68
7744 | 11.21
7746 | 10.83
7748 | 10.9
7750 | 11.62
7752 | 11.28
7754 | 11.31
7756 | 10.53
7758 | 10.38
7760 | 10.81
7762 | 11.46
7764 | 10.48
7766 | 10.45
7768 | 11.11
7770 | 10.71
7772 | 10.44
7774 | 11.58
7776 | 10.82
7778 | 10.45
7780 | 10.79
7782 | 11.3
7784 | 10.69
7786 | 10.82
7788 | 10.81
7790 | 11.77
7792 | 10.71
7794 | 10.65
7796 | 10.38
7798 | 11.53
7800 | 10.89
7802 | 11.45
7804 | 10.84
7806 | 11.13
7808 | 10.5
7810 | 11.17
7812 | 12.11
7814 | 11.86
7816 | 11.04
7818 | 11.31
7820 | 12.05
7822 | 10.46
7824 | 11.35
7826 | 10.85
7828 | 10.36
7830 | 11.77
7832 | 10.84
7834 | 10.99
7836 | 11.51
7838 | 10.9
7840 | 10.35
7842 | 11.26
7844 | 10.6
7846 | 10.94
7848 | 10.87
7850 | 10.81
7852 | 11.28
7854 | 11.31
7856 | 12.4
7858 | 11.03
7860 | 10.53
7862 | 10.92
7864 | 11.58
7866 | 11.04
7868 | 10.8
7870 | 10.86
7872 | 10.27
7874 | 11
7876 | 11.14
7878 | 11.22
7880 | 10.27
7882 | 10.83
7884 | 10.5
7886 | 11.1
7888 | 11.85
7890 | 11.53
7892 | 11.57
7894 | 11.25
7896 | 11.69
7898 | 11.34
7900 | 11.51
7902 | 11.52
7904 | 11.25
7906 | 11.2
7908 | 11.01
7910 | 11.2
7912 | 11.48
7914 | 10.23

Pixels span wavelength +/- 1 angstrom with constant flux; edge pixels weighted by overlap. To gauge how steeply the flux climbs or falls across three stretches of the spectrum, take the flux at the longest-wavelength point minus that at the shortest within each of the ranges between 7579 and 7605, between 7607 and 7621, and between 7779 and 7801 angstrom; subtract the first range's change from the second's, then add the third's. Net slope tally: 2.38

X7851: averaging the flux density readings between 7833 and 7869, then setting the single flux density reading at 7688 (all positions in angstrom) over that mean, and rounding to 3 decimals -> 0.937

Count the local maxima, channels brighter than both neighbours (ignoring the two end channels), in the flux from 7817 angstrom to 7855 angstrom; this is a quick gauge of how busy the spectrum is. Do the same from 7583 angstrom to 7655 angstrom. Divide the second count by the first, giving 2.3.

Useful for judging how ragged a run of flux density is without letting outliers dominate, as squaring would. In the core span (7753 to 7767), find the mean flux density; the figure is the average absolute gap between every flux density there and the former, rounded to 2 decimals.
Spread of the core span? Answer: 0.36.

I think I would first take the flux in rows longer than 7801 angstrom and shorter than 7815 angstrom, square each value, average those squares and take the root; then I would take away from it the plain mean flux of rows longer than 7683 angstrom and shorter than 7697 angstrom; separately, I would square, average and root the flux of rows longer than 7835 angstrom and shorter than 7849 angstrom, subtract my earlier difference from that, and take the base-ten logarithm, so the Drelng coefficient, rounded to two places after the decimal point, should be 1.03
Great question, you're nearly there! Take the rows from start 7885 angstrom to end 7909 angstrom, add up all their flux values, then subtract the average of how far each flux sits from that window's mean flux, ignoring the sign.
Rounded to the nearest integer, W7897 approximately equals 137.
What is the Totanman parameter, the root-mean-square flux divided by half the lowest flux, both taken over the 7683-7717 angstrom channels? 2.515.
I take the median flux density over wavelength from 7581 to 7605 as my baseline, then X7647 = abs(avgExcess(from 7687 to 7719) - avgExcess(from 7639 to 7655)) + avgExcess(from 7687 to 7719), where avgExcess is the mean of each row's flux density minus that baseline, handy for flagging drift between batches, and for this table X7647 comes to -0.29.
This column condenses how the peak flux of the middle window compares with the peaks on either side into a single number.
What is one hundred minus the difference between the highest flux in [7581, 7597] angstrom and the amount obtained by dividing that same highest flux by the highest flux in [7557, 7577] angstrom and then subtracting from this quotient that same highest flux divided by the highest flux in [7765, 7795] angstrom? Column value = 87.7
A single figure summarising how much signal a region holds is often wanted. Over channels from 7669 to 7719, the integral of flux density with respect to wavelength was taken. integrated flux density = 542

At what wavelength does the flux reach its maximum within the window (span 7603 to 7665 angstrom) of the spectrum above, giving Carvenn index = 7634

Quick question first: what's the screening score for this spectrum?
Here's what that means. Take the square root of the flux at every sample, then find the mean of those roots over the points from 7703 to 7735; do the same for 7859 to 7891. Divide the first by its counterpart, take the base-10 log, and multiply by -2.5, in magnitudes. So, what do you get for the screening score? -0.004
